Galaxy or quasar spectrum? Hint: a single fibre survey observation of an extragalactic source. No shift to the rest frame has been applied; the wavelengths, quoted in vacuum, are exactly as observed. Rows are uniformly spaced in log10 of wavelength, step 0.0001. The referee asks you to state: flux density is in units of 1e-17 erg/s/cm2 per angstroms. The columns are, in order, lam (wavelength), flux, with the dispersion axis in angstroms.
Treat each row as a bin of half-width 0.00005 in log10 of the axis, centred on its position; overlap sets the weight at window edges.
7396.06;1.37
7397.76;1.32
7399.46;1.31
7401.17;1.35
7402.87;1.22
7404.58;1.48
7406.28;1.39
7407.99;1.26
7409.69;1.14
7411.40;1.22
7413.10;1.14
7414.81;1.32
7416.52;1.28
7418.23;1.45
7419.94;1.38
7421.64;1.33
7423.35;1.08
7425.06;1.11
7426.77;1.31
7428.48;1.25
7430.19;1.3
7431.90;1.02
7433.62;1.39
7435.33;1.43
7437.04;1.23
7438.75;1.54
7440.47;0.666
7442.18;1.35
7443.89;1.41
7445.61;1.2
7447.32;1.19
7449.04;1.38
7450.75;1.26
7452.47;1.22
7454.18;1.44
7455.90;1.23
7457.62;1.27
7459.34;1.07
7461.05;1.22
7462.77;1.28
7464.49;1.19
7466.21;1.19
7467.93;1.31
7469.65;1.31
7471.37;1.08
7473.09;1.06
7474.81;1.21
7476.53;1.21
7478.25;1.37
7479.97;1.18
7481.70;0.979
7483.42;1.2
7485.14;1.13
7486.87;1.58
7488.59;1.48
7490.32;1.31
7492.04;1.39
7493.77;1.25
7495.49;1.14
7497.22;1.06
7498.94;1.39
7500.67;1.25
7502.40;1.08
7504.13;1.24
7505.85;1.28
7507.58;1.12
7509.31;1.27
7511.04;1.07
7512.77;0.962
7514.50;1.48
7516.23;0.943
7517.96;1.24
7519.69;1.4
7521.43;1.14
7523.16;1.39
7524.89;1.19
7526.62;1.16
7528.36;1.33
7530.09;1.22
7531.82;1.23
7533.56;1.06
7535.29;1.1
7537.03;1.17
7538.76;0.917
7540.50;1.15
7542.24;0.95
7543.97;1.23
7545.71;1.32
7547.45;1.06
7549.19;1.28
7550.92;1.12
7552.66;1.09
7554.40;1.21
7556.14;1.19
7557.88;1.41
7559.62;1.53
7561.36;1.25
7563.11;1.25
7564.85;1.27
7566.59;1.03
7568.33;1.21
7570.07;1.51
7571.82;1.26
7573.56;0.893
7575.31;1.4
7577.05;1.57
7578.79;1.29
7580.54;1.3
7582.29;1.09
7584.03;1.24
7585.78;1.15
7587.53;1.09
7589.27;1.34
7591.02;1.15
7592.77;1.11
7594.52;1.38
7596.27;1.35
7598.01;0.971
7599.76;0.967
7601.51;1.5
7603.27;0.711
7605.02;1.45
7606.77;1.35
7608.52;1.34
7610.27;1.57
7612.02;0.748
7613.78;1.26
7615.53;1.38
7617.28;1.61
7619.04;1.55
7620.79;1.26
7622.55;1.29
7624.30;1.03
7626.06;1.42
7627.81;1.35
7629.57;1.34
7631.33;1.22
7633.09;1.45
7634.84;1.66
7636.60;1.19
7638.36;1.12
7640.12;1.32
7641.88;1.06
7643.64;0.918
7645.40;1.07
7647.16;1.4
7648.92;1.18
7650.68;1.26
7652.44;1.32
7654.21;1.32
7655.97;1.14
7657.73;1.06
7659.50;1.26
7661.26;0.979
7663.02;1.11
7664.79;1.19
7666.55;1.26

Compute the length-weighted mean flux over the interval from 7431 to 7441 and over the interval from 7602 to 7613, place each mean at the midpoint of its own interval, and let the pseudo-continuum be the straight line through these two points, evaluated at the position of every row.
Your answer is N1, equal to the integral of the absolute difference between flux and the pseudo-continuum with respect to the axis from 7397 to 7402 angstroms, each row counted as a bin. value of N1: 0.5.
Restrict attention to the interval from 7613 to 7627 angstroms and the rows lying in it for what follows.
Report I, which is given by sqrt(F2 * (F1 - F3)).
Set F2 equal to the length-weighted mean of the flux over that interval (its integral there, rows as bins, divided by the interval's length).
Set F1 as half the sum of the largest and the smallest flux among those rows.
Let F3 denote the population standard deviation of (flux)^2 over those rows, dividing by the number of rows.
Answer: 1.08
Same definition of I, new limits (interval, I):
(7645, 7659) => 1.07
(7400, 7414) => 1.14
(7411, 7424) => 1.12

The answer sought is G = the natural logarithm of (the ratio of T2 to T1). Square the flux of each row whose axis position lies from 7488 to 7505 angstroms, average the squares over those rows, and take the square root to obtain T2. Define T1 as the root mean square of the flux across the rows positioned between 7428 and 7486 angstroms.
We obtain 0.022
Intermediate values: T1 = 1.24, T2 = 1.27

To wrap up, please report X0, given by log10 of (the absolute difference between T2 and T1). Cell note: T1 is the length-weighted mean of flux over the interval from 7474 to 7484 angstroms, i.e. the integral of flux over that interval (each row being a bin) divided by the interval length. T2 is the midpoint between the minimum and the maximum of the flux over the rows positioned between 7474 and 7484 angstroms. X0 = -1.78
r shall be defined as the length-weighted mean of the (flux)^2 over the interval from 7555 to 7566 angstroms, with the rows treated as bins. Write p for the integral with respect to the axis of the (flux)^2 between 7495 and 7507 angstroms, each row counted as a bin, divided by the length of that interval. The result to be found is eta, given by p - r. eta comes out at -0.26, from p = 1.47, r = 1.72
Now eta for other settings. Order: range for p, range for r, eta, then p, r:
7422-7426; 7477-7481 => -0.31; 1.28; 1.59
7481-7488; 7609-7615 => 0.01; 1.58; 1.58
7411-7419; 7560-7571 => 0.04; 1.66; 1.62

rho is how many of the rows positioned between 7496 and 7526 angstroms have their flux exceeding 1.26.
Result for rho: 6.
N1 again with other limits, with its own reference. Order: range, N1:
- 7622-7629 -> 1.1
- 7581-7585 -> 0.3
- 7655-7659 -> 0.4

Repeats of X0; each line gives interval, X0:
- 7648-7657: -1.92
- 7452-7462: -1.93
